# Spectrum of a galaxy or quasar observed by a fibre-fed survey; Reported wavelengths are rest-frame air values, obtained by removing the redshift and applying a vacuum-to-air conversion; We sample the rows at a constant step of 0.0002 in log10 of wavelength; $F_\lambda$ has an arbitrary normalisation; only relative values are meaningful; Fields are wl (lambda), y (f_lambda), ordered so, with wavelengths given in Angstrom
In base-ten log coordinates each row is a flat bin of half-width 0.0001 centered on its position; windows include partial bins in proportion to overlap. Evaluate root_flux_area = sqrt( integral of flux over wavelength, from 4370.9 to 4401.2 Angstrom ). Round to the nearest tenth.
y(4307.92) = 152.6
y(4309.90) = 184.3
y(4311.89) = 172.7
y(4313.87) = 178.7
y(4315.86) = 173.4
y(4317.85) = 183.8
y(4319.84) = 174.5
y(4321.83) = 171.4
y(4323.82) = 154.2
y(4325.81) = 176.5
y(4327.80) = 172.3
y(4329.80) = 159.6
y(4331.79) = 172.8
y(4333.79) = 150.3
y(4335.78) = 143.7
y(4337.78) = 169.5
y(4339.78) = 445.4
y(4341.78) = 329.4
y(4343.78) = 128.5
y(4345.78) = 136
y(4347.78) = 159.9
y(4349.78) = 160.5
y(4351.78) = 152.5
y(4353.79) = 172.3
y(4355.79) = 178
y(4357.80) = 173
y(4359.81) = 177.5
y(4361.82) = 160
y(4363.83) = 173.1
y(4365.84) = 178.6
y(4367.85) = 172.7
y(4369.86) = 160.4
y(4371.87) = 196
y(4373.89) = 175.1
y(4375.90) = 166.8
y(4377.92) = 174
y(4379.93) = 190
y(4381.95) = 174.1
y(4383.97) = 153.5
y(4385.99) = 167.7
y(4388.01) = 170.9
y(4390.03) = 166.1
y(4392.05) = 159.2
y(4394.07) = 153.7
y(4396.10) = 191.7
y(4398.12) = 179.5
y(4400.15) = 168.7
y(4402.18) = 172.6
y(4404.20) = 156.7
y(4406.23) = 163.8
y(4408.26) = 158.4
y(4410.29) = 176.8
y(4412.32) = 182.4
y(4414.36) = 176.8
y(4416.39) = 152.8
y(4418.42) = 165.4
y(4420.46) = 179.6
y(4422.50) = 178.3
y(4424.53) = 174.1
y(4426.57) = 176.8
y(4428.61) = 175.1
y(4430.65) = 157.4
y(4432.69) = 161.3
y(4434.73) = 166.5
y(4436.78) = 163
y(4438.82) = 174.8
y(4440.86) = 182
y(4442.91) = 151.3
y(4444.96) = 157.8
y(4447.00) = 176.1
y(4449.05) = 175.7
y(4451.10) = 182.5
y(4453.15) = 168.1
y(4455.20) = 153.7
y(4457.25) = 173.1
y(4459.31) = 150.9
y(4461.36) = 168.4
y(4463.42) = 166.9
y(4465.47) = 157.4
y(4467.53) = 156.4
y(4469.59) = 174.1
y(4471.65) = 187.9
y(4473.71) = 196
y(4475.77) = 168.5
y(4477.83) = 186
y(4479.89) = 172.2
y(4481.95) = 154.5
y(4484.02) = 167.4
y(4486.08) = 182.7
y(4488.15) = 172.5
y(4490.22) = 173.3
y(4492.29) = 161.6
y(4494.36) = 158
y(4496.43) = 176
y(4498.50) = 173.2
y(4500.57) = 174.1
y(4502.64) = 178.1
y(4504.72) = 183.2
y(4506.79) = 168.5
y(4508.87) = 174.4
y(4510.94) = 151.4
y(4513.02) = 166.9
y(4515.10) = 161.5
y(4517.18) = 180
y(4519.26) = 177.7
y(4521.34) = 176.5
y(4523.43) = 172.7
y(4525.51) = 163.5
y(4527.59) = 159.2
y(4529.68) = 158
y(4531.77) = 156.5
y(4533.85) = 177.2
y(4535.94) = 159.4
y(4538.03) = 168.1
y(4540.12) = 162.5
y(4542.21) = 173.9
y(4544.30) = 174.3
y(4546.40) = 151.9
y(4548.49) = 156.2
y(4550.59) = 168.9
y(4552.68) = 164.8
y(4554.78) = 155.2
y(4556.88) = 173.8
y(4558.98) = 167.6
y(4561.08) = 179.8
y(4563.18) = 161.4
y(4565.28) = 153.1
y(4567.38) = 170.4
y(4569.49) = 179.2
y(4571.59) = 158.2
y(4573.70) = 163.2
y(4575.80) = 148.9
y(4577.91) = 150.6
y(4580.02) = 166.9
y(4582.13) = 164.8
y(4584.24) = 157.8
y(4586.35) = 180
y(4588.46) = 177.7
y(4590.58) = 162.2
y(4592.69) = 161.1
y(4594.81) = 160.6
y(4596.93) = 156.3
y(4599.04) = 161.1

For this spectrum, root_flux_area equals 72.3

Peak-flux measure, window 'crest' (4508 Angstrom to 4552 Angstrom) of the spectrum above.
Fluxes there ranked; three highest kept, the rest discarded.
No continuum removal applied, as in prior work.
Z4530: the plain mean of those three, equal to 178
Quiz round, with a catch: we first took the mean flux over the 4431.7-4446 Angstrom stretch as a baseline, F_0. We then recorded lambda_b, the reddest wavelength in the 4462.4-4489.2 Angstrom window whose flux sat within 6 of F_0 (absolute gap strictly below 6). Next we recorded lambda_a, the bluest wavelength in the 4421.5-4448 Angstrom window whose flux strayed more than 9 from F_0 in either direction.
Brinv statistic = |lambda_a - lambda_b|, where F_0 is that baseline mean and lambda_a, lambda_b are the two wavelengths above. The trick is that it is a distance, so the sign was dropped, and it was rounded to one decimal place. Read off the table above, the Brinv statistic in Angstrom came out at 61.5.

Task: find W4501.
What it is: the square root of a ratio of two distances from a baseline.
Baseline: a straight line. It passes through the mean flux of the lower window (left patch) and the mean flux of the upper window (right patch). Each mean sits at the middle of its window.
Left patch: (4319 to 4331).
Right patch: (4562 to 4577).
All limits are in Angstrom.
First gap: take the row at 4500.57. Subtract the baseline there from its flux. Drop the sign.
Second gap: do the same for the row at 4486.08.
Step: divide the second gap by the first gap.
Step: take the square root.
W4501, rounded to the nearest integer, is 1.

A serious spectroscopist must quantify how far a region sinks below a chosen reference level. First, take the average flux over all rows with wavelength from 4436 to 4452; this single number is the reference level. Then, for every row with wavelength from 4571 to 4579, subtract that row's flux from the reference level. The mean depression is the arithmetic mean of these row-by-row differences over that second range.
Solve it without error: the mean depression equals 15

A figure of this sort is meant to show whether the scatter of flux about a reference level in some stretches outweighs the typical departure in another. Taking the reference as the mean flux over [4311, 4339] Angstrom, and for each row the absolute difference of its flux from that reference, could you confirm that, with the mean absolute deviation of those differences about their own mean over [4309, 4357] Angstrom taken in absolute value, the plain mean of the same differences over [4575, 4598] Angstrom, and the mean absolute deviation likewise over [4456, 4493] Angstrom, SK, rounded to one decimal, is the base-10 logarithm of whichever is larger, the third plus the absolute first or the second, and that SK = 1.6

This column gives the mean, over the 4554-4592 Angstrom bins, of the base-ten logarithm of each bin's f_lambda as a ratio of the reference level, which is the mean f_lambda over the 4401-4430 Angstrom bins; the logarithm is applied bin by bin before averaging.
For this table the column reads -0.015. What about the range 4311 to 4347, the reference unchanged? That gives 0.021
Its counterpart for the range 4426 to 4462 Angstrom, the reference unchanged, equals -0.009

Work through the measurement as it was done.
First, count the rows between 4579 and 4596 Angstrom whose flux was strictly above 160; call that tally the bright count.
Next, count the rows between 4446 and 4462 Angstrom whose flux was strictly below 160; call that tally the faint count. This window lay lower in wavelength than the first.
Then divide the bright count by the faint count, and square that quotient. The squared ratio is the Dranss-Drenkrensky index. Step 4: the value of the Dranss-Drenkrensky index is 12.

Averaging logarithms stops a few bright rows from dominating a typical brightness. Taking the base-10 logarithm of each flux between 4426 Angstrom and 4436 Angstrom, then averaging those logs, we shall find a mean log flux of 2.22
